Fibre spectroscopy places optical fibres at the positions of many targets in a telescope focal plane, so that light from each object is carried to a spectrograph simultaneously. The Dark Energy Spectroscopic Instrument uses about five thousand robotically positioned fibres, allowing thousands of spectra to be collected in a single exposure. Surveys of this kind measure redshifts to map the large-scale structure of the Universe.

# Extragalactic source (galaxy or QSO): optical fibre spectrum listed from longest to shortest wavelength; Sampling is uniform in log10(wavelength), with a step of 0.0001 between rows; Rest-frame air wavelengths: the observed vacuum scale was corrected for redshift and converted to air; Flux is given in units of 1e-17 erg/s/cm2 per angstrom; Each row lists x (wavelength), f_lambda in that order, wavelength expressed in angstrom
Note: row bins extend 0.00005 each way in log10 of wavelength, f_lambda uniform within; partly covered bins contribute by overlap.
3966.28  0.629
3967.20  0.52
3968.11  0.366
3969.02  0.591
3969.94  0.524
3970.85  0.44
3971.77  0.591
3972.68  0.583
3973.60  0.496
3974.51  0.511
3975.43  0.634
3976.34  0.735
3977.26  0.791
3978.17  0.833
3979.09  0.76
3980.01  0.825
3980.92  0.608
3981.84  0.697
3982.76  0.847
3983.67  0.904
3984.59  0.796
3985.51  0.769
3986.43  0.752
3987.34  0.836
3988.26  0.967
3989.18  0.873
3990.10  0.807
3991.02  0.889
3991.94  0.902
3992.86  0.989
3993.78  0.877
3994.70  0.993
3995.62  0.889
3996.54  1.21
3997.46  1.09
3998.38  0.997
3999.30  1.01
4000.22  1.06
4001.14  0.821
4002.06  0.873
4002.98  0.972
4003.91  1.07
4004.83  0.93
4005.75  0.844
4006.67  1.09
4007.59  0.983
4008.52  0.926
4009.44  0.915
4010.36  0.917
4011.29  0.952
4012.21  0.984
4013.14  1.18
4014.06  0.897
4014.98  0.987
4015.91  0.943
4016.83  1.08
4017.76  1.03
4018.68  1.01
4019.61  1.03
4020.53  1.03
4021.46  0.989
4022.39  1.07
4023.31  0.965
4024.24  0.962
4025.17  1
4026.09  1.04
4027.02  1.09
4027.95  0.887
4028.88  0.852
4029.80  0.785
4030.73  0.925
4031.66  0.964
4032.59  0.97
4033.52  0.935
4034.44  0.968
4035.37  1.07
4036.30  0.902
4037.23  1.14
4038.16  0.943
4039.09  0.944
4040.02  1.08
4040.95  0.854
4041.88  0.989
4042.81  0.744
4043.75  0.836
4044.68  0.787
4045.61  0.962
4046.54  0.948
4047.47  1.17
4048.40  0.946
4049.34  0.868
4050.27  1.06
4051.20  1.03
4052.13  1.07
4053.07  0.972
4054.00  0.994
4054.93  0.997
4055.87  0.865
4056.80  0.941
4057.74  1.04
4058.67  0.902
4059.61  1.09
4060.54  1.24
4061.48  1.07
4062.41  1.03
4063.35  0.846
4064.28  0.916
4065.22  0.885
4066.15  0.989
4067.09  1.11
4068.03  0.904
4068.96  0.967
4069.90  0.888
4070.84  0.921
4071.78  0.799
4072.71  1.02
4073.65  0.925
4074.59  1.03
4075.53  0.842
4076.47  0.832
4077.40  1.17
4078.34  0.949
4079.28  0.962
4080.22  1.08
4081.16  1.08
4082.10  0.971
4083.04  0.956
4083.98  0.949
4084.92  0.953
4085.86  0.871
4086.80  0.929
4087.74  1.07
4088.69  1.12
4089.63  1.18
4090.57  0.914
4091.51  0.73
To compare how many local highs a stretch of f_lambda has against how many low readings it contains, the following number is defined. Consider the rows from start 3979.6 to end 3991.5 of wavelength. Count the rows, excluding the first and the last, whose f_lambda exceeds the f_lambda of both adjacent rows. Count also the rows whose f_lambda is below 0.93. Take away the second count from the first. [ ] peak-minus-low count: -10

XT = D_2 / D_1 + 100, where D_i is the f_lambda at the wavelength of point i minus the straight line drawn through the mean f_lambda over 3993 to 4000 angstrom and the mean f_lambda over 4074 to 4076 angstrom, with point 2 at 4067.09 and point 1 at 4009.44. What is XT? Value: 98.0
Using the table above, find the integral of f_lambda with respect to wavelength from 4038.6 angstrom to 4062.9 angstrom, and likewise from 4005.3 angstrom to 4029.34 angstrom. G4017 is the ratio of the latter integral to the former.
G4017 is 1.00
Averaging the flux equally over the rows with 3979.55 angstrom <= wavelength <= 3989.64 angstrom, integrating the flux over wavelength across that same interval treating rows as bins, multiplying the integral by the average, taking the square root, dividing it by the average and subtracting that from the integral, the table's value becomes 4.97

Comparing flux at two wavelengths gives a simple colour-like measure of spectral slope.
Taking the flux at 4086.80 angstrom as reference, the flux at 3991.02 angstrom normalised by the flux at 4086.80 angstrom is 1.0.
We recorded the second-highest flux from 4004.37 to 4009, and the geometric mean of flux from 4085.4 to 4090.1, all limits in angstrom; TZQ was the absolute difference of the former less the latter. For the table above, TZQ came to 0.044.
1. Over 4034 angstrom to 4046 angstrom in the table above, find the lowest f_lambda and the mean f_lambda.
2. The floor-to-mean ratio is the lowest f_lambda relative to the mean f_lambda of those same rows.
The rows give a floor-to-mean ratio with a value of 0.79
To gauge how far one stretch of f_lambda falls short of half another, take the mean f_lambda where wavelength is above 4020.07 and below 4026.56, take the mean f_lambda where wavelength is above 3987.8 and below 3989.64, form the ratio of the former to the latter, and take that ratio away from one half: -0.60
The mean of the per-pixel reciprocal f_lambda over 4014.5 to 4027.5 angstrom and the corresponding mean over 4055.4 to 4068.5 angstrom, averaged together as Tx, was 1.01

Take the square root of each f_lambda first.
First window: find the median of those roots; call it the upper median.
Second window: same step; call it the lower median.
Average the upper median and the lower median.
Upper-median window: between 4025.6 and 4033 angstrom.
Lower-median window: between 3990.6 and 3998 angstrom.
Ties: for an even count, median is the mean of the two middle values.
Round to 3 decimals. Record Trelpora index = 0.972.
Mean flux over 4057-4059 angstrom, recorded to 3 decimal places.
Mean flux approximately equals 0.971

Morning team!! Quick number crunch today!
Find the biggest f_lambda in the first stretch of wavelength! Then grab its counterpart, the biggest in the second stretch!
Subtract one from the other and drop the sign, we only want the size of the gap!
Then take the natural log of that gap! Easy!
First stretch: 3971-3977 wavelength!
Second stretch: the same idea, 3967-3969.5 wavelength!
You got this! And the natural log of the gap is -1.9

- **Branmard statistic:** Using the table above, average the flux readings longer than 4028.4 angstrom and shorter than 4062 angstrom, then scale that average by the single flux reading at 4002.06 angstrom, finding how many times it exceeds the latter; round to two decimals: 1.11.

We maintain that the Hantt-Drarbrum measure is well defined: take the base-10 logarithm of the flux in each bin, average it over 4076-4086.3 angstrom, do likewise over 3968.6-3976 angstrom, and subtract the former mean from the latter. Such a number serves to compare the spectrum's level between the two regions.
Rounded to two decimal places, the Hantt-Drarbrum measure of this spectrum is -0.25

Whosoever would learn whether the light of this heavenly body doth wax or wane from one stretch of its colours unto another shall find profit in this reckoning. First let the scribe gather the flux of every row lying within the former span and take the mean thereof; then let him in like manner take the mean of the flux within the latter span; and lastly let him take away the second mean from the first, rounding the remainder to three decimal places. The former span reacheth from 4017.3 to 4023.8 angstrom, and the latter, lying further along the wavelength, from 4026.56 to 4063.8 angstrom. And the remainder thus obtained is 0.050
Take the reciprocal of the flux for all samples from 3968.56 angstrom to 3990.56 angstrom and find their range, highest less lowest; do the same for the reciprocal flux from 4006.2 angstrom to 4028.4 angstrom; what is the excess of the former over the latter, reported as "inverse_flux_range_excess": 1.0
